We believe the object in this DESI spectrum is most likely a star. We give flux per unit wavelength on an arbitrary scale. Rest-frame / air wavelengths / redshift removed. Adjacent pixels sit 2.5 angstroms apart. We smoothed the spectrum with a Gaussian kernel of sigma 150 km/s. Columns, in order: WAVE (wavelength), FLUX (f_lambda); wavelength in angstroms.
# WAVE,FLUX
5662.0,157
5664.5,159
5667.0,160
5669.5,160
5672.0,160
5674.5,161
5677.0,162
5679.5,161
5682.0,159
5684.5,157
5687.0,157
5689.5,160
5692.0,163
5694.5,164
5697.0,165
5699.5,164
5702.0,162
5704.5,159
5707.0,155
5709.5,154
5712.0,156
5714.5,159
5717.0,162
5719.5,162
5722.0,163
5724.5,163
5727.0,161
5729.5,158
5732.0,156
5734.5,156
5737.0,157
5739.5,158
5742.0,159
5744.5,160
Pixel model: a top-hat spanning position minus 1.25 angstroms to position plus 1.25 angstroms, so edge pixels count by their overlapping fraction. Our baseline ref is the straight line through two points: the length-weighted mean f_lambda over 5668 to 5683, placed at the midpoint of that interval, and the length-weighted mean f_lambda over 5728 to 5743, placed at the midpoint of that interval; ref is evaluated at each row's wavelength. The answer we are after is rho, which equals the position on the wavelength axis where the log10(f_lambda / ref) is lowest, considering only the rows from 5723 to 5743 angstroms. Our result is 5732.0 angstroms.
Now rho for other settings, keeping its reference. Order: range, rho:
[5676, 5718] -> 5709.5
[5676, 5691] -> 5684.5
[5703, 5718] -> 5709.5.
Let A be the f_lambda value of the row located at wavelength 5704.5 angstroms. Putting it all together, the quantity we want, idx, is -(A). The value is -159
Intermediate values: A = 159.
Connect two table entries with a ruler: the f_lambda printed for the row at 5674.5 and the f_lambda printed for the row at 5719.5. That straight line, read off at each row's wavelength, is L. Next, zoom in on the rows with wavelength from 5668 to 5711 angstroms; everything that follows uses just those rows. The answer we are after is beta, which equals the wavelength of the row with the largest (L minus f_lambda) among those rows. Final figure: 5709.5 angstroms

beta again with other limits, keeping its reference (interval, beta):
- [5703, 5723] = 5709.5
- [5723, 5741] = 5734.5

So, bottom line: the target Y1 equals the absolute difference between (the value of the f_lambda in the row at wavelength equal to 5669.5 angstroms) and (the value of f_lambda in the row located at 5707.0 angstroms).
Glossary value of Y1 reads 5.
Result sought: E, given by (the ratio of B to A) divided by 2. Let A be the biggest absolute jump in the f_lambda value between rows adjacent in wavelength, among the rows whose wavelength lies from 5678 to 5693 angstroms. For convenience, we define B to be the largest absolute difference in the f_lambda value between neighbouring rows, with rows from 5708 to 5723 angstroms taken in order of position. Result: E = 0.50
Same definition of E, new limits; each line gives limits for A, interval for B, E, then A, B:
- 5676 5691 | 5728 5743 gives 0.33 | 3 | 2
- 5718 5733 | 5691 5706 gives 0.50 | 3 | 3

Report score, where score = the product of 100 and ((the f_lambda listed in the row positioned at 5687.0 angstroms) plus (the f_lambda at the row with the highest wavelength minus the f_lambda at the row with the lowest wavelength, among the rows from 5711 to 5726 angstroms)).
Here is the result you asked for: 16400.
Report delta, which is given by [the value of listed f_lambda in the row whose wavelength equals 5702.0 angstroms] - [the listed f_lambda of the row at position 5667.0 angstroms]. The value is 2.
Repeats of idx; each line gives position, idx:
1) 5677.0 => -162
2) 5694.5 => -164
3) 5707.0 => -155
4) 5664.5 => -159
